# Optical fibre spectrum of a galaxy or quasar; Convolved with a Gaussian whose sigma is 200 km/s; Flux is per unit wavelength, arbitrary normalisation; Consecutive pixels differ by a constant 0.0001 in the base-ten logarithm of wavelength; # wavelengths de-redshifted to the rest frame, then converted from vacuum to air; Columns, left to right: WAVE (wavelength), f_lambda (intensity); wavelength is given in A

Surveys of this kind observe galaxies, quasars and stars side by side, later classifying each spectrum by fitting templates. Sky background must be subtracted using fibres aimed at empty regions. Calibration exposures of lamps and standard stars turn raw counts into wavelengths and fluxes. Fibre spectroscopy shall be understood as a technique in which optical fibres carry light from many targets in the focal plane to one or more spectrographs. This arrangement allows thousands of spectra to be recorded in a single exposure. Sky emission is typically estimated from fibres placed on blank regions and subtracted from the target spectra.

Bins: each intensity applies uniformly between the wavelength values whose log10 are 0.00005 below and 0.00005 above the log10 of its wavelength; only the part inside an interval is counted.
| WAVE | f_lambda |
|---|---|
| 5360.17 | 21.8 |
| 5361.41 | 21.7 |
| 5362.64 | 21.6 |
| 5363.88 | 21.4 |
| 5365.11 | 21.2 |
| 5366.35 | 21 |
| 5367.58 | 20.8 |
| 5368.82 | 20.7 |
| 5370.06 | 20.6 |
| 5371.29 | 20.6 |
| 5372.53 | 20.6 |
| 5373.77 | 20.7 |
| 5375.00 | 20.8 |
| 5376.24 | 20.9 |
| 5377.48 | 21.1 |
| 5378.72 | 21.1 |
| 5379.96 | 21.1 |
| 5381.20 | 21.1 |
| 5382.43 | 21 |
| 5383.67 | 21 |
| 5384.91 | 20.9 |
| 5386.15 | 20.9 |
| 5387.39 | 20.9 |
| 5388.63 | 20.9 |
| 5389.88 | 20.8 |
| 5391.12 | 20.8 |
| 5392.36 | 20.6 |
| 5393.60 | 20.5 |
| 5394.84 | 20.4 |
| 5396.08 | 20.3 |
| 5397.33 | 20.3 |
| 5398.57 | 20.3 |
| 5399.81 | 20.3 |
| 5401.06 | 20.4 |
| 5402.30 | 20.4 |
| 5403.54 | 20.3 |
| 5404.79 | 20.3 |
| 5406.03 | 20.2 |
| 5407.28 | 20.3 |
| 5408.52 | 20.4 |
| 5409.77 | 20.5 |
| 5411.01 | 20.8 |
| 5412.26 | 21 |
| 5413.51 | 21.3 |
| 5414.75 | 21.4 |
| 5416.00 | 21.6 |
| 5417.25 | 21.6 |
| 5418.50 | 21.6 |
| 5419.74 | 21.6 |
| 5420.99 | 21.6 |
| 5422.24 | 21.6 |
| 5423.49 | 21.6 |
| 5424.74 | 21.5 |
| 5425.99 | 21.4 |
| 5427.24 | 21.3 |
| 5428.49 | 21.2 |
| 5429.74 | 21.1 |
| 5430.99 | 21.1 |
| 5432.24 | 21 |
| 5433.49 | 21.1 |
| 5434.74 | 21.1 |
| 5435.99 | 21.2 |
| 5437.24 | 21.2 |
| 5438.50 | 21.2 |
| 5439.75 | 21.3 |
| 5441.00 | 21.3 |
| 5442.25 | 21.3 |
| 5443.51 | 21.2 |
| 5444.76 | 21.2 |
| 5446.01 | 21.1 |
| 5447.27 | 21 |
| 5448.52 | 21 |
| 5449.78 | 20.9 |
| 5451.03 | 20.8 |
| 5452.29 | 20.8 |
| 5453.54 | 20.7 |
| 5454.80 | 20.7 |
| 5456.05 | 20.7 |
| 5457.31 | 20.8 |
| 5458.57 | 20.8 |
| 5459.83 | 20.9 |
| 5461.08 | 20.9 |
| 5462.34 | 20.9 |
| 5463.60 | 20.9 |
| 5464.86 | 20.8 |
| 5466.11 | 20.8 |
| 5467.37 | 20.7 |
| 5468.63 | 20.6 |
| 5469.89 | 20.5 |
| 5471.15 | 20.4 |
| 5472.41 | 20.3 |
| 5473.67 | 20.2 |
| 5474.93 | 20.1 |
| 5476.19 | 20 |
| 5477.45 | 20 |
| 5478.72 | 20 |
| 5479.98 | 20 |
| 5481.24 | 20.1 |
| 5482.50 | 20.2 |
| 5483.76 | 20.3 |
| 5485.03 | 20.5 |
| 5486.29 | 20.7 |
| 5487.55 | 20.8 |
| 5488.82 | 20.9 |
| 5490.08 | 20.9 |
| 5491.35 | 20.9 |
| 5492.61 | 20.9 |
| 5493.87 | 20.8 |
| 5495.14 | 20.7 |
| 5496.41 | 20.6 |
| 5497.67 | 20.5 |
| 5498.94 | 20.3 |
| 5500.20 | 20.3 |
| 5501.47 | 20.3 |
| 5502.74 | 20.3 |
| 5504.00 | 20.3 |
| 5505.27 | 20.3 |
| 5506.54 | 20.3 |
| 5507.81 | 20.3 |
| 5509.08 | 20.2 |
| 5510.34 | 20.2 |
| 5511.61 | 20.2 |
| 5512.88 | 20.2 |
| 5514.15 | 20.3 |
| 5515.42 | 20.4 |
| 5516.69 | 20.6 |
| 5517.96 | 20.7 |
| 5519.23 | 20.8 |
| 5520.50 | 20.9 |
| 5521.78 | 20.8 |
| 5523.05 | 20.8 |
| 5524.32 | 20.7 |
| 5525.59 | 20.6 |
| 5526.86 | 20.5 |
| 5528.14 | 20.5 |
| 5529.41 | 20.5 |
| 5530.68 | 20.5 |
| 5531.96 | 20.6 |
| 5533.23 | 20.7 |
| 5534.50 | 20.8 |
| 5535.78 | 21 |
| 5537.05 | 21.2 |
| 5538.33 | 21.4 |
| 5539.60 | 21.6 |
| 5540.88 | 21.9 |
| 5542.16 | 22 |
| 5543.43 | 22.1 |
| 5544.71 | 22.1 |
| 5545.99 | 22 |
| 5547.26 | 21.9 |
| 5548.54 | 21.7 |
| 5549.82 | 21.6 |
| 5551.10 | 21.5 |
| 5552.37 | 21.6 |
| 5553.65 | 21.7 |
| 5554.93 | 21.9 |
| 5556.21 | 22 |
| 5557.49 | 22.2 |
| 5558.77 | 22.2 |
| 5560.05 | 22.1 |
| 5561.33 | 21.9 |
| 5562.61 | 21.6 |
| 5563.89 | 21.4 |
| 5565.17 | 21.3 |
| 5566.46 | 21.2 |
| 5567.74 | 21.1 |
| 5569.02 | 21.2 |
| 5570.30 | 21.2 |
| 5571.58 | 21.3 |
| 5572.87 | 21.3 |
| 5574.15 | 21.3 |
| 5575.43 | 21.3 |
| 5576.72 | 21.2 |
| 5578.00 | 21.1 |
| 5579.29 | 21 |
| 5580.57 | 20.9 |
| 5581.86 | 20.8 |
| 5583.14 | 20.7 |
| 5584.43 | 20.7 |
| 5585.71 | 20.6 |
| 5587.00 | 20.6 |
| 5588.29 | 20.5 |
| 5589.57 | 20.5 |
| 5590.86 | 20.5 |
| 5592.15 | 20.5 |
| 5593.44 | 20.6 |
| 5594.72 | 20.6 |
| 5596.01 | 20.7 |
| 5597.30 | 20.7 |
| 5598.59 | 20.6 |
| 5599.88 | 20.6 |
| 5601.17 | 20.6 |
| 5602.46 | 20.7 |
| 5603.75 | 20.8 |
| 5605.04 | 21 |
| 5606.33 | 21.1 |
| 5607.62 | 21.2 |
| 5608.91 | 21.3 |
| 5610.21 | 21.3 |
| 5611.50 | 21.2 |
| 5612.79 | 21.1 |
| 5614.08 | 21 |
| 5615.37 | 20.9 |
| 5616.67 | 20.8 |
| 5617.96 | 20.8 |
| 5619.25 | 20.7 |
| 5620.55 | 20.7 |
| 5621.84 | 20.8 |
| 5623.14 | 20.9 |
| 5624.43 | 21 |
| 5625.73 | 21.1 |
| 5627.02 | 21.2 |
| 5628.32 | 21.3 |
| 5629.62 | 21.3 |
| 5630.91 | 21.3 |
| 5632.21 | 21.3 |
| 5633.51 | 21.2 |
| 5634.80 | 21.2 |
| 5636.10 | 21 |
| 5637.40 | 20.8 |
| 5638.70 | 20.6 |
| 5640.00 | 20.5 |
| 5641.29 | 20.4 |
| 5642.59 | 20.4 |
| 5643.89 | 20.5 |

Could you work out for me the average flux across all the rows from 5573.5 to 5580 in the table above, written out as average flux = 21.2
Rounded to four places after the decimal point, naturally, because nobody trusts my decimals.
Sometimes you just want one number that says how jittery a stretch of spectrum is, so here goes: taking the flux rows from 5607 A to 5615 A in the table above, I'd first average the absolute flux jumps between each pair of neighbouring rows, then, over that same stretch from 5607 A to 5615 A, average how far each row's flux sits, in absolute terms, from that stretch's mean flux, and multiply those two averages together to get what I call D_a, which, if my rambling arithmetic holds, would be 0.0071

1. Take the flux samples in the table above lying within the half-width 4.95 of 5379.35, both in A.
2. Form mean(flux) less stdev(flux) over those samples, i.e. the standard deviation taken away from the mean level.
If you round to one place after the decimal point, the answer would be 20.9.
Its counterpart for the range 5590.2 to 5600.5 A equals 20.5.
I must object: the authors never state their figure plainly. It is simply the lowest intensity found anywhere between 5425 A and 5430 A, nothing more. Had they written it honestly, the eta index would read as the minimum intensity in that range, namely 21.1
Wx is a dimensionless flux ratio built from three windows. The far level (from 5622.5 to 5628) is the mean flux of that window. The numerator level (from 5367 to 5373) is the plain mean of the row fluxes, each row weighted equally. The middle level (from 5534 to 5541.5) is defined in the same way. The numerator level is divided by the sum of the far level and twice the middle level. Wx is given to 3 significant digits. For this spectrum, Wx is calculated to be 0.324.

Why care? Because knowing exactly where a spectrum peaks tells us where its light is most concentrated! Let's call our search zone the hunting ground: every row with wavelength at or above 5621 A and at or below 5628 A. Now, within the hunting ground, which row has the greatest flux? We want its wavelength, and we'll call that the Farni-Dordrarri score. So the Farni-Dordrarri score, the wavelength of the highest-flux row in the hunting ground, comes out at 5627.02 A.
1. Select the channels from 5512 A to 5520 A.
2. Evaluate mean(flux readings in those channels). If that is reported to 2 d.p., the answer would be 20.50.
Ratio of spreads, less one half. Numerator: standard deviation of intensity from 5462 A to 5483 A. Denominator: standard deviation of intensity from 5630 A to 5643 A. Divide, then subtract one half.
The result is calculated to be 0.4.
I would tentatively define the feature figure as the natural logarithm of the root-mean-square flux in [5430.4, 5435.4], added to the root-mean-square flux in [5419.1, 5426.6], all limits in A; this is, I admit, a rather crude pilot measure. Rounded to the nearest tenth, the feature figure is 24.6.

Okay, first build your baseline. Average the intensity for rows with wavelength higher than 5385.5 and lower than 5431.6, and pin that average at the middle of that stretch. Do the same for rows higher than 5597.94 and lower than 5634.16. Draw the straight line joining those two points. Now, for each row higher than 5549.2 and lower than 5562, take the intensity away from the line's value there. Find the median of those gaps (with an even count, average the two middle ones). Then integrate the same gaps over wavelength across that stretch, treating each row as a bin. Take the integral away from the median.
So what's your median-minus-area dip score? 11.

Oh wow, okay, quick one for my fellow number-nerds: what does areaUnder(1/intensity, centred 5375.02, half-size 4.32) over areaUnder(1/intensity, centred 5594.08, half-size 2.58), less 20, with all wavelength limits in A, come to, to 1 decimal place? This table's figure -18.3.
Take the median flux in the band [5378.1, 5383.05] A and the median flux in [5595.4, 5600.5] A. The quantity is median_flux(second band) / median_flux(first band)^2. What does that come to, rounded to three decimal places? 0.046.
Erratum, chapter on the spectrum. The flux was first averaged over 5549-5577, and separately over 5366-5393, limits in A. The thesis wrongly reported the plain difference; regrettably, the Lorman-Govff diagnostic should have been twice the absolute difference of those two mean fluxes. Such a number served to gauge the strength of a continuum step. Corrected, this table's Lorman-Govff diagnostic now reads 1.4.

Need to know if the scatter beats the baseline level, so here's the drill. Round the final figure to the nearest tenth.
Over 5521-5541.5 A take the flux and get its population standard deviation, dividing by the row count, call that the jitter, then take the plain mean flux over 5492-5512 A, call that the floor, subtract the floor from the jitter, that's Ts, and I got -20.0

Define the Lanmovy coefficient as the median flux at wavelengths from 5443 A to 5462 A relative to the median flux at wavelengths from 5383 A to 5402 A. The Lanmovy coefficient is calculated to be 1.01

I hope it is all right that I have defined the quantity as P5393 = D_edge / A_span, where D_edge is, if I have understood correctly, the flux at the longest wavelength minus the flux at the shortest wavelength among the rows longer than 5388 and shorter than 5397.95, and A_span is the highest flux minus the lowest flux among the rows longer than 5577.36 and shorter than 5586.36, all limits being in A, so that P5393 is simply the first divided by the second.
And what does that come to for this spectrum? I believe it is -1.2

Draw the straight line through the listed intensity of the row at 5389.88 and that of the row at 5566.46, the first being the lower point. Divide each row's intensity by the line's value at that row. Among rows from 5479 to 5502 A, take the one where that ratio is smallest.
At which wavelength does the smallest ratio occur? 5479.98 A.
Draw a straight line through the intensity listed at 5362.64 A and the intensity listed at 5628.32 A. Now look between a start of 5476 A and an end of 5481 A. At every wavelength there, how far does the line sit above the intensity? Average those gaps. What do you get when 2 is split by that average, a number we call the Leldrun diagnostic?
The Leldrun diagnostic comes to 1.4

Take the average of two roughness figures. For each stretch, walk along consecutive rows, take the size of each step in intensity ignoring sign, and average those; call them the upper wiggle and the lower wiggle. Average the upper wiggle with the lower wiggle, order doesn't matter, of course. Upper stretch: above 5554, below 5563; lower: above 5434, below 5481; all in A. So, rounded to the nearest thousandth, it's 0.101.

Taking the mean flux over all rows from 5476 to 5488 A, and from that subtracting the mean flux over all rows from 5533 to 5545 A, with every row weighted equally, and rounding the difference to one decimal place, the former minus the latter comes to -1.2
